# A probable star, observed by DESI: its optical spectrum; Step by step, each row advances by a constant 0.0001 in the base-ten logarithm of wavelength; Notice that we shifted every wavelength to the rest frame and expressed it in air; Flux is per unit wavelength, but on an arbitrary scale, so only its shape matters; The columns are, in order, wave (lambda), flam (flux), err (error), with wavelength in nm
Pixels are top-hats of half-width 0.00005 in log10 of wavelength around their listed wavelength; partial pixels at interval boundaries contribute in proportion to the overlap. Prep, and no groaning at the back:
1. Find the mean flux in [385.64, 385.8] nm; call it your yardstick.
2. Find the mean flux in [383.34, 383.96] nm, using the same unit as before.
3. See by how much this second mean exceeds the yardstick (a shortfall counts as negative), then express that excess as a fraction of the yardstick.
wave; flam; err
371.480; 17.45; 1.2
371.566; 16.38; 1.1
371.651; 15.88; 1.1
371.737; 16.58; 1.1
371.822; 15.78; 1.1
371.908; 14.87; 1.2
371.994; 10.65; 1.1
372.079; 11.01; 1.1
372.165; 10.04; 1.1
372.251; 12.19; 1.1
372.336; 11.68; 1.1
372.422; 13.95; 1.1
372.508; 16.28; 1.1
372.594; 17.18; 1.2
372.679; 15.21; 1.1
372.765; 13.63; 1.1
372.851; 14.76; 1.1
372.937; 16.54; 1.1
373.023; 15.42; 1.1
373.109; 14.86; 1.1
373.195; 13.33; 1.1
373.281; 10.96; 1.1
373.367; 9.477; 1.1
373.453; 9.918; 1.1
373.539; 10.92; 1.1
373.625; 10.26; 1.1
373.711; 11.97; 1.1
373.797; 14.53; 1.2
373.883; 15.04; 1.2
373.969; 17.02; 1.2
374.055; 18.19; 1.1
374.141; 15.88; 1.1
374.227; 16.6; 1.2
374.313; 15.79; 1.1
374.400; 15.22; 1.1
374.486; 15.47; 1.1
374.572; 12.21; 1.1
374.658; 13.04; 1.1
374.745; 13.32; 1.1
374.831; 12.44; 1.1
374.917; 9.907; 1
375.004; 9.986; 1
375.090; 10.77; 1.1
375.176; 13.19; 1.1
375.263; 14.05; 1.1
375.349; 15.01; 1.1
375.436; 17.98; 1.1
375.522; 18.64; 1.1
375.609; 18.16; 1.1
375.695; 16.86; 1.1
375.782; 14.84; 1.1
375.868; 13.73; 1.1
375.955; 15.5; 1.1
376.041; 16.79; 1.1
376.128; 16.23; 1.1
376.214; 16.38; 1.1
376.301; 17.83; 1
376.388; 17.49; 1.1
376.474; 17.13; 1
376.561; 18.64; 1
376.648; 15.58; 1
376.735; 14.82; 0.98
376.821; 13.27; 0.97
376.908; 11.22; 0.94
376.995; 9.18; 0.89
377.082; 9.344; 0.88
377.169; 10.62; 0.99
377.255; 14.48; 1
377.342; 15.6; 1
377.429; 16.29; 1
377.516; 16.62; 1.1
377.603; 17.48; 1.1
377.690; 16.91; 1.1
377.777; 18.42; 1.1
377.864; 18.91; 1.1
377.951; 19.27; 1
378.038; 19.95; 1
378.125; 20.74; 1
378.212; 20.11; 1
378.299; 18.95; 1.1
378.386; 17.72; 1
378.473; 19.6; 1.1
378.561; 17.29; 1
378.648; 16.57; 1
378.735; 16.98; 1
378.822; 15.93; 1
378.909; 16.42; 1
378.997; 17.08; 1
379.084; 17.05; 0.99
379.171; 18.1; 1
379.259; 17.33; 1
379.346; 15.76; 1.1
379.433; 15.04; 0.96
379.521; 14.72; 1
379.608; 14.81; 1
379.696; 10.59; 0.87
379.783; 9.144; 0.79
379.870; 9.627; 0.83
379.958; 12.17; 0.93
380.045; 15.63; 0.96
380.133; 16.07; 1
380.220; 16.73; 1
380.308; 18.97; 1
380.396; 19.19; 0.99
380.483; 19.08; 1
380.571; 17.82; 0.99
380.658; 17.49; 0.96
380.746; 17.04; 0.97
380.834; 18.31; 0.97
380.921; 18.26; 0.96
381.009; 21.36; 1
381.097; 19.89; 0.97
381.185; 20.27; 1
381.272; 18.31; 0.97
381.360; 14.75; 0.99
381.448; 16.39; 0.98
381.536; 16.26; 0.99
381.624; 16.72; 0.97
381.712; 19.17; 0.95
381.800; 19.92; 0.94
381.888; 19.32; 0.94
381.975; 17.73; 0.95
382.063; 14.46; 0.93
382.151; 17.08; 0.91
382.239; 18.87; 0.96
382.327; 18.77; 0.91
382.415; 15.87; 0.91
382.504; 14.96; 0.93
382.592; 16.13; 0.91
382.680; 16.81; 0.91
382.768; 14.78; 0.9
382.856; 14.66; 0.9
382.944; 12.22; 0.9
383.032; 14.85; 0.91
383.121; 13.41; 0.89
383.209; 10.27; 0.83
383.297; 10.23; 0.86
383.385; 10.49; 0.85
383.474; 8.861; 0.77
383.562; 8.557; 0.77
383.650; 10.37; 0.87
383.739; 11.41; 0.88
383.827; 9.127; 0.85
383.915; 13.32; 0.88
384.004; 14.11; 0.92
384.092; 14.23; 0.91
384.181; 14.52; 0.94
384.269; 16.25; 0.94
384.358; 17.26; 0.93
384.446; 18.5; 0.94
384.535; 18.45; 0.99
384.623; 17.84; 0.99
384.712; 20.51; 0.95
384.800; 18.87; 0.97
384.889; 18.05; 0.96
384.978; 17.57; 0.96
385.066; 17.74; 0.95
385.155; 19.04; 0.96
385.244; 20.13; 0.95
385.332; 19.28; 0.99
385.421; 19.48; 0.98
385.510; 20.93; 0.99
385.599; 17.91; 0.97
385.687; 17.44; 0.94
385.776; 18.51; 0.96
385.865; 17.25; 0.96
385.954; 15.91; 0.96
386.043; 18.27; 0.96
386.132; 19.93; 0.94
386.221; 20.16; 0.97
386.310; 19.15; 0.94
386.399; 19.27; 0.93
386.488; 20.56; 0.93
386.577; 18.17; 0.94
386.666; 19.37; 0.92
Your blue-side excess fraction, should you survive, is -0.43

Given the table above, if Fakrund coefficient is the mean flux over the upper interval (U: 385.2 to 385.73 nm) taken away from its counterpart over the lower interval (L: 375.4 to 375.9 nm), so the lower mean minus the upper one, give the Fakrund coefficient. -2.5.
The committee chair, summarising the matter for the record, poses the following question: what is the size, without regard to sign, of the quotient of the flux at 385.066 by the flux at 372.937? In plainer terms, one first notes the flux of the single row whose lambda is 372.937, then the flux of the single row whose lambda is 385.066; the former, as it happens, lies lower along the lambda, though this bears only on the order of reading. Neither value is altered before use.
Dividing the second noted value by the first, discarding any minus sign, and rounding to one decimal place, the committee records 1.1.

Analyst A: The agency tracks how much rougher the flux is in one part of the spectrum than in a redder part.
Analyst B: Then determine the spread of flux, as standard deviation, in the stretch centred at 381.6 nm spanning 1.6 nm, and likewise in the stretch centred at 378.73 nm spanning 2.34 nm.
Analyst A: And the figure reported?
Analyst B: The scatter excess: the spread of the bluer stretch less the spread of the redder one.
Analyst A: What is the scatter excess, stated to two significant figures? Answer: 1.1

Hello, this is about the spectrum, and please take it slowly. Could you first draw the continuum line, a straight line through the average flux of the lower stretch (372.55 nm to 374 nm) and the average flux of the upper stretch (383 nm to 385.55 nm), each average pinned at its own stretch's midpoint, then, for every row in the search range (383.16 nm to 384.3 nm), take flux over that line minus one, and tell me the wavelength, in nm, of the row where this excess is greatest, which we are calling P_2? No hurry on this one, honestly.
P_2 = 384.269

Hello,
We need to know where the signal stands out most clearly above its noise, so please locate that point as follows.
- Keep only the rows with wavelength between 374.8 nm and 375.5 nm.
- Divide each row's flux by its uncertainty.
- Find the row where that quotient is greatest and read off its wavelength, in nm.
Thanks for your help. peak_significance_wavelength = 375.436 nm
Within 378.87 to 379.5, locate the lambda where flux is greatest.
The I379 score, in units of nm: 379.171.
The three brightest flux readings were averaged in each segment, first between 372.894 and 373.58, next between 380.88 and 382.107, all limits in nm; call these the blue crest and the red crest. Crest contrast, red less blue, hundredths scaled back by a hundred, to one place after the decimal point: 4.9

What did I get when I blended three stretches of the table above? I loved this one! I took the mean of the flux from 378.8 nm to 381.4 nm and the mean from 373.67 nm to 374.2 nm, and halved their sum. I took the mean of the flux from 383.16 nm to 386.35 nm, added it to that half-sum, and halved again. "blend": 16.0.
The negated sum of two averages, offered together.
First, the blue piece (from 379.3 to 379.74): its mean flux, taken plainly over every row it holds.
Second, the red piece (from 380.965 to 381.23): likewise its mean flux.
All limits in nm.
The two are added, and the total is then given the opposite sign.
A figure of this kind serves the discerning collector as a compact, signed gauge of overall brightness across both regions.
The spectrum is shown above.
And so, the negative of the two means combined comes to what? -34.7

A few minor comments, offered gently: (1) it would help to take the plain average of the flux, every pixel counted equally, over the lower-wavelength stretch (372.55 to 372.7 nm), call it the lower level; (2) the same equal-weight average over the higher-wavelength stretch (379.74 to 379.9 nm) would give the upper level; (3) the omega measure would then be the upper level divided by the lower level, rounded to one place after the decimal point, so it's 0.6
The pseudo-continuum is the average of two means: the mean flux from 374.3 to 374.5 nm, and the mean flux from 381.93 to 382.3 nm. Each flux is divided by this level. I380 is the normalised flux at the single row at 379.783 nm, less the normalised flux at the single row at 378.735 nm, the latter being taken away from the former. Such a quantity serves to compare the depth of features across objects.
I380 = -0.48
